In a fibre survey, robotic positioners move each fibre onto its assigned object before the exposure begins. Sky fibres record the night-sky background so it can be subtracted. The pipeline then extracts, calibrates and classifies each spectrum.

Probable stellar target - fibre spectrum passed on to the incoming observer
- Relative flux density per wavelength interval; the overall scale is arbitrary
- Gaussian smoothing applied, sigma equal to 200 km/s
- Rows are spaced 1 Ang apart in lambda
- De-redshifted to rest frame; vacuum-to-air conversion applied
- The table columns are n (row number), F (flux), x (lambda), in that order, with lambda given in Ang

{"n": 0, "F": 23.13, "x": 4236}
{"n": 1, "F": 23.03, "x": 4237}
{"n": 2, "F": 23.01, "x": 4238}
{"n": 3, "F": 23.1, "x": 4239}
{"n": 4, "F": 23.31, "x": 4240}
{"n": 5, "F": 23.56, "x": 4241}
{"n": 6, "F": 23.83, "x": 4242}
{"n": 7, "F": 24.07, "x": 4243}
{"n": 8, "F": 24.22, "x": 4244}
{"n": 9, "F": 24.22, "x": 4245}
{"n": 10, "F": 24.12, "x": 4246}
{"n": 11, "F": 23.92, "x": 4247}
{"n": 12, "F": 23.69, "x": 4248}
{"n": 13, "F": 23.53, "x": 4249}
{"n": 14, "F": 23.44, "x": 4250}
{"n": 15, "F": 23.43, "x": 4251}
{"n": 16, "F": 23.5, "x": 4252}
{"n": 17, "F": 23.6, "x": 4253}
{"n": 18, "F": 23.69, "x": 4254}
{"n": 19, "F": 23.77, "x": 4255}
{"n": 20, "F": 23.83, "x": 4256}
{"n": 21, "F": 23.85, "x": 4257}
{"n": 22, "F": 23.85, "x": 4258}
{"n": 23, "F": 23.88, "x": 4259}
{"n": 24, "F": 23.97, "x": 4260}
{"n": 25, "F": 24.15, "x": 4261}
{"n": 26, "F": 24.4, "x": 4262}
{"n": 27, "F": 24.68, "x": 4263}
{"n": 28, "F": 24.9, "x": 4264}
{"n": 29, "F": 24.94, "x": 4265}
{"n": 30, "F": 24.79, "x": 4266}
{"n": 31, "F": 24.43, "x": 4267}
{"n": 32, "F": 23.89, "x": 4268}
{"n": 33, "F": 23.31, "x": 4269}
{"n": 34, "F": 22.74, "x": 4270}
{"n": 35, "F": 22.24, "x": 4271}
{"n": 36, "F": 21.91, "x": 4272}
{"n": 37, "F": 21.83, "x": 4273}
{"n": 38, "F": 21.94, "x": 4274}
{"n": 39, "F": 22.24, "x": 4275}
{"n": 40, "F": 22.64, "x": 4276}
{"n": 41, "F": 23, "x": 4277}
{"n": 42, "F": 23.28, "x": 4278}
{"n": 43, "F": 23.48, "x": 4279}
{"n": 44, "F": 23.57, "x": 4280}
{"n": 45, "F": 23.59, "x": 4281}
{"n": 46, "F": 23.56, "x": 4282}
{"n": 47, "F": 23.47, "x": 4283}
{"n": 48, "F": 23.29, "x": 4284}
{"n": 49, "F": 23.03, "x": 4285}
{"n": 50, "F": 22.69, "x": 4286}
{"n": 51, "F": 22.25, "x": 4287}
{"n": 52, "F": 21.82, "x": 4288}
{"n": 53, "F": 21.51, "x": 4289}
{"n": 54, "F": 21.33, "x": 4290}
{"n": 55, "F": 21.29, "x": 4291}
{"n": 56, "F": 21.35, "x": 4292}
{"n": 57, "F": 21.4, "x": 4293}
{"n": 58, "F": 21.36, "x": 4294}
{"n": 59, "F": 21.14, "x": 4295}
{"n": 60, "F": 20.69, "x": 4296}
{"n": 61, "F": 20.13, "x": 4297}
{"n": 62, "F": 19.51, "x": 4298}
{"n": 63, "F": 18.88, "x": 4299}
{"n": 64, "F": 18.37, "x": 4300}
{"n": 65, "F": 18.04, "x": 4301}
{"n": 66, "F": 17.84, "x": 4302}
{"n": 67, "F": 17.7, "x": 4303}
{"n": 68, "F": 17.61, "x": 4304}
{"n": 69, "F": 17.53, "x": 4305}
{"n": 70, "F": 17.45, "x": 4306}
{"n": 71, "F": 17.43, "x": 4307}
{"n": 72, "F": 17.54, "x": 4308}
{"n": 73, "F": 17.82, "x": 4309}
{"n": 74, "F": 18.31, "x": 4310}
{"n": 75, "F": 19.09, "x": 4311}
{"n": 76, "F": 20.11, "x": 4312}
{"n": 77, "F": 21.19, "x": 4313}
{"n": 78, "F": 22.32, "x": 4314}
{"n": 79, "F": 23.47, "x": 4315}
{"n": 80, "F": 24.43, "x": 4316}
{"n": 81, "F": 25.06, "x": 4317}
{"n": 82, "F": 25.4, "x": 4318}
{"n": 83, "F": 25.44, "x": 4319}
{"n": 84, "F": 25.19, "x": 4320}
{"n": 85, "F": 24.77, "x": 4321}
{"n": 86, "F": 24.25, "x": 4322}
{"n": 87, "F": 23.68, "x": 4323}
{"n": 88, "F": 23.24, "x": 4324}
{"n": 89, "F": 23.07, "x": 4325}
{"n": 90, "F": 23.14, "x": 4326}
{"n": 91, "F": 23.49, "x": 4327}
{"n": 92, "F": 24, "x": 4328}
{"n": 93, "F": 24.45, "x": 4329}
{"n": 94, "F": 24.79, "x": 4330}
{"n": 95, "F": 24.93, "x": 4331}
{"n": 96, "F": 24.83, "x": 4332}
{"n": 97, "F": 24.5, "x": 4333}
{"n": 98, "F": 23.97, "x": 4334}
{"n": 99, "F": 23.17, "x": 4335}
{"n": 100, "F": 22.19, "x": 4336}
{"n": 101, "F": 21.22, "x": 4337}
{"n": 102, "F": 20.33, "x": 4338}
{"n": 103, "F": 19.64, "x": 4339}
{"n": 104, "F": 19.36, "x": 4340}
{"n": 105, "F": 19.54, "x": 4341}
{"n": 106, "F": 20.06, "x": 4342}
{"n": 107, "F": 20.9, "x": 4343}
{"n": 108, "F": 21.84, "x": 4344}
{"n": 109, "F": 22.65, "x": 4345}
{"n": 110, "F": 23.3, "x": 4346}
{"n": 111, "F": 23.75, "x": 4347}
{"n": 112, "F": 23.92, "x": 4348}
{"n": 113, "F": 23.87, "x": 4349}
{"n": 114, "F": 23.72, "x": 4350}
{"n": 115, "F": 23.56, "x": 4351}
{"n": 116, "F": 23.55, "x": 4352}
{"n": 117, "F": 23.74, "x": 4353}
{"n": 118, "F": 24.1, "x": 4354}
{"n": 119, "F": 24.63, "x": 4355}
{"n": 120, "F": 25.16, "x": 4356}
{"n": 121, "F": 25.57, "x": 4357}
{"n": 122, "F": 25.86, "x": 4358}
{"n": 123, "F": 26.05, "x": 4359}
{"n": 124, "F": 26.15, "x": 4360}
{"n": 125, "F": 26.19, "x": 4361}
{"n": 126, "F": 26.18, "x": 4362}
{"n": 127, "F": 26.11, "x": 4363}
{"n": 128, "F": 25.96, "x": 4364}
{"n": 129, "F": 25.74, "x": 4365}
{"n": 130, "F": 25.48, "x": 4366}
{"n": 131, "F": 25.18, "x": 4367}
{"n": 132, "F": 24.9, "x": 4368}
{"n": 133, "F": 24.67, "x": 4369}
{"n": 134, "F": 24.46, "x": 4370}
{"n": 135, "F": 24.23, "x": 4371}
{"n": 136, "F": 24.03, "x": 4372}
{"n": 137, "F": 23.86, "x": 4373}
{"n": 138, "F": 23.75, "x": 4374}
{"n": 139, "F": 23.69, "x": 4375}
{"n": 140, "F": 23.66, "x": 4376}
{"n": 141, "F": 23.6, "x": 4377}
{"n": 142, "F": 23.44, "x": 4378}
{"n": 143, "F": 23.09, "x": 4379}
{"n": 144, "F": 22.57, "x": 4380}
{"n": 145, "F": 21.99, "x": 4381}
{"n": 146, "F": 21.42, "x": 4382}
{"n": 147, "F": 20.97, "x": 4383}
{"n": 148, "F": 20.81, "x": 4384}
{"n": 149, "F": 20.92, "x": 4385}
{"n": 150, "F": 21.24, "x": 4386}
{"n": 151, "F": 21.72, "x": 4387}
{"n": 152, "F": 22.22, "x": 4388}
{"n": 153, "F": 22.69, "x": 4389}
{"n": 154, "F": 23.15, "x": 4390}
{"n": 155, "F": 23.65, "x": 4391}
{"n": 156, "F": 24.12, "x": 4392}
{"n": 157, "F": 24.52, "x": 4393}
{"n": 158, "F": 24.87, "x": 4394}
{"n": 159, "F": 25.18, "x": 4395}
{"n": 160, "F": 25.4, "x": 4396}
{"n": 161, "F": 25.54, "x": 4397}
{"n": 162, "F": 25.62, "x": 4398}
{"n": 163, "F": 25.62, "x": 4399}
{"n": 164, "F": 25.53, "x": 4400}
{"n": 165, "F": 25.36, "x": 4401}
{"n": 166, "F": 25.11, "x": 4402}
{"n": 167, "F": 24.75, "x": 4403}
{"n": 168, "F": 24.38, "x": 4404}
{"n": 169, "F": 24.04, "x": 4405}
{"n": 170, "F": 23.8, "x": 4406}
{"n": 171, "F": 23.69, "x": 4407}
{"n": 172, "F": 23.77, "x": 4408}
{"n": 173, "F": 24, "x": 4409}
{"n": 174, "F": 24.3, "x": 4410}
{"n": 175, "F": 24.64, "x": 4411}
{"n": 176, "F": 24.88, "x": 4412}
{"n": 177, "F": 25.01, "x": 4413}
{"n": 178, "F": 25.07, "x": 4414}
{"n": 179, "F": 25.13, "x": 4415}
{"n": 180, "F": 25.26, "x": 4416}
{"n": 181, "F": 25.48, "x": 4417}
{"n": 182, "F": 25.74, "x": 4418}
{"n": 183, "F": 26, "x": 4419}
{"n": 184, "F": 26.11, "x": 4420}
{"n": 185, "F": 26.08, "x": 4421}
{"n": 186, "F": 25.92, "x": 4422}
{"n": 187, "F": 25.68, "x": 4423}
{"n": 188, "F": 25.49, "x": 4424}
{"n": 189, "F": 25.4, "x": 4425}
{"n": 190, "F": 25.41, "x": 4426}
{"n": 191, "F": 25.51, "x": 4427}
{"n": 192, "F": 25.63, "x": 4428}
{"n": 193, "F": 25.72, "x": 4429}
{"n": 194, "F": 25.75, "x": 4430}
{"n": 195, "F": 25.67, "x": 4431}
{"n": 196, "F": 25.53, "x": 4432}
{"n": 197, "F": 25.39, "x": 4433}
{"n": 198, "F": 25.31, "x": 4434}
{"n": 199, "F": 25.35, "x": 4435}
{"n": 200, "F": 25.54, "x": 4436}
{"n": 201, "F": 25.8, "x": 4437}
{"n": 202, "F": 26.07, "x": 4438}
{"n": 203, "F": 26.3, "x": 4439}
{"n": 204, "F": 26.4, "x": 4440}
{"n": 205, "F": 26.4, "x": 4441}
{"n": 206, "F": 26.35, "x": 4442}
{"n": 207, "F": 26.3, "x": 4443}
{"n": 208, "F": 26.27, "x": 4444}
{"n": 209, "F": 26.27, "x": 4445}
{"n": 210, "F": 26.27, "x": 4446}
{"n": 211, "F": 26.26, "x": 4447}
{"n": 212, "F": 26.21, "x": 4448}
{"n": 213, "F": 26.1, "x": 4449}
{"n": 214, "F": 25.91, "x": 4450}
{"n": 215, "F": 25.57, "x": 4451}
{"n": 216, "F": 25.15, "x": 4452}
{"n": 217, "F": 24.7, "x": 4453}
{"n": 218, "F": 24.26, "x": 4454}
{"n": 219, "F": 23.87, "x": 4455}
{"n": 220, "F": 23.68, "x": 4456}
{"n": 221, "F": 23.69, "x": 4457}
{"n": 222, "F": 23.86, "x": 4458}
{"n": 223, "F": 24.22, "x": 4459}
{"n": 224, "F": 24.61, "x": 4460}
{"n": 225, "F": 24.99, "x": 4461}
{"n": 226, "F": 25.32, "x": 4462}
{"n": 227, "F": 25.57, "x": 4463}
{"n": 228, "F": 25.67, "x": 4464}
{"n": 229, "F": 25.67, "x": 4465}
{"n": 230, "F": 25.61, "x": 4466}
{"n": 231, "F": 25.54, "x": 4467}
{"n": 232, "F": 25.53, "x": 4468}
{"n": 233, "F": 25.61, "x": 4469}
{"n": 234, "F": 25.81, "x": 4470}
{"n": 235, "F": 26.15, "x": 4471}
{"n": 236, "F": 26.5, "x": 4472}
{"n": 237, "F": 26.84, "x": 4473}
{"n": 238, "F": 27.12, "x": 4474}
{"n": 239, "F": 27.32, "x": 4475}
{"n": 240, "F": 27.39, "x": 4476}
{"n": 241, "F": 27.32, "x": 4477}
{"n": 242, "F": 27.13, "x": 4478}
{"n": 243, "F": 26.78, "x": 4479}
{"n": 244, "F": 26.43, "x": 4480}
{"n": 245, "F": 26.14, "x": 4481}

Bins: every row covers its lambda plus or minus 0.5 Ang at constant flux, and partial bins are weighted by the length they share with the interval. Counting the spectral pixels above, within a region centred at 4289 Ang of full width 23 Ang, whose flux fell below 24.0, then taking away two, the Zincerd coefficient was 21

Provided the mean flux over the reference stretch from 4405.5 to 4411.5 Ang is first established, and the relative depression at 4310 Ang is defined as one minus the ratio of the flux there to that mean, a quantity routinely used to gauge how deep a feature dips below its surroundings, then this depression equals 0.24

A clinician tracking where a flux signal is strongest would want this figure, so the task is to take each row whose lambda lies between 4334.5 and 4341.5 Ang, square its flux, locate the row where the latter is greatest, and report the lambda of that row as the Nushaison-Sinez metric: 4335 Ang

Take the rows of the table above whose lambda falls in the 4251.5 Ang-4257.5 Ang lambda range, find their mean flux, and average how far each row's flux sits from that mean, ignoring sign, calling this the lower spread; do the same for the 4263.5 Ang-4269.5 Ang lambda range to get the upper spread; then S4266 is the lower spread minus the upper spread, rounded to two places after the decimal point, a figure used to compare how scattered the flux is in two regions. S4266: -0.41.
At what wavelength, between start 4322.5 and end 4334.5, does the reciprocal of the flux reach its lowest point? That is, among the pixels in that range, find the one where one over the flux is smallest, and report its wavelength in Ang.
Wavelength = 4331 Ang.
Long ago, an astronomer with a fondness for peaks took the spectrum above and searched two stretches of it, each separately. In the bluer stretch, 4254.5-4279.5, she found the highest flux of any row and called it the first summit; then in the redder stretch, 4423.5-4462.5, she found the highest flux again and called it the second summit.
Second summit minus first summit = 1.5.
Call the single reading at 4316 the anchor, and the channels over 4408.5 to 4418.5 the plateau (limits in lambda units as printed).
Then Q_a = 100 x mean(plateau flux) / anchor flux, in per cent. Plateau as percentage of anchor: 102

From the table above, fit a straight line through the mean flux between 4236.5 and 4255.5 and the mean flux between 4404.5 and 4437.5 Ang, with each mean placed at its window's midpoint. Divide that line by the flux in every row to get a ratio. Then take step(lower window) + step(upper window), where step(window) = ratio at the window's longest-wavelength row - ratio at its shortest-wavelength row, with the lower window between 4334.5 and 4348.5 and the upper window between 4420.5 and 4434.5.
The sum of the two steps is 0.0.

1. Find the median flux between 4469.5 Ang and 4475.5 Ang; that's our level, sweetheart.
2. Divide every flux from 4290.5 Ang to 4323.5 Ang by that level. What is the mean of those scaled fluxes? 0.78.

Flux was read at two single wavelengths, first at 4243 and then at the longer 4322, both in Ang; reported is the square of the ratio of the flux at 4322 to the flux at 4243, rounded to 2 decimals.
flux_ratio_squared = 1.02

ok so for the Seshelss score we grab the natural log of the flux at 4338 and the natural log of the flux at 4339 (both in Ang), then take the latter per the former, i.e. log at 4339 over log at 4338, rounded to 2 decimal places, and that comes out 0.99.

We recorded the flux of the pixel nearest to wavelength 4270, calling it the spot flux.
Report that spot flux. 22.74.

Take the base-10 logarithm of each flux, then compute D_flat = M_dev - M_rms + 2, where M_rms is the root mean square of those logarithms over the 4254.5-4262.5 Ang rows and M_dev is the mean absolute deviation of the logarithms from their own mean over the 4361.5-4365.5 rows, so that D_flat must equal 0.623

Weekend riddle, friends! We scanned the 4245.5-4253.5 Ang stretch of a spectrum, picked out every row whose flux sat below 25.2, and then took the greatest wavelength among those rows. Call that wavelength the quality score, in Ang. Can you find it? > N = 4253 Ang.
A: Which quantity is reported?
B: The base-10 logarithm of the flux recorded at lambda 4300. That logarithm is 1.26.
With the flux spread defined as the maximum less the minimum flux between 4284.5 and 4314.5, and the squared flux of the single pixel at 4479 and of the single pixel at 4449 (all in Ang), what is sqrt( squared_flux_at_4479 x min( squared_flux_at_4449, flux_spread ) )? 63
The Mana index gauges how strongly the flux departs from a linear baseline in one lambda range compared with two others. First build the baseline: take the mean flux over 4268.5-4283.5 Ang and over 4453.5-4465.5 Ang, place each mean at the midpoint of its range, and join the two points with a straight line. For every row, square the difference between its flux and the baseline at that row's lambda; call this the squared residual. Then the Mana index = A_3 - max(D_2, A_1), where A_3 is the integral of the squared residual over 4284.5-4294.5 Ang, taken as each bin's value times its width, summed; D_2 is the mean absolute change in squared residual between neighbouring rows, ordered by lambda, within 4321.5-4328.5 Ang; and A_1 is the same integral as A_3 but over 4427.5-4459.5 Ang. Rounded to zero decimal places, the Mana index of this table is -43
